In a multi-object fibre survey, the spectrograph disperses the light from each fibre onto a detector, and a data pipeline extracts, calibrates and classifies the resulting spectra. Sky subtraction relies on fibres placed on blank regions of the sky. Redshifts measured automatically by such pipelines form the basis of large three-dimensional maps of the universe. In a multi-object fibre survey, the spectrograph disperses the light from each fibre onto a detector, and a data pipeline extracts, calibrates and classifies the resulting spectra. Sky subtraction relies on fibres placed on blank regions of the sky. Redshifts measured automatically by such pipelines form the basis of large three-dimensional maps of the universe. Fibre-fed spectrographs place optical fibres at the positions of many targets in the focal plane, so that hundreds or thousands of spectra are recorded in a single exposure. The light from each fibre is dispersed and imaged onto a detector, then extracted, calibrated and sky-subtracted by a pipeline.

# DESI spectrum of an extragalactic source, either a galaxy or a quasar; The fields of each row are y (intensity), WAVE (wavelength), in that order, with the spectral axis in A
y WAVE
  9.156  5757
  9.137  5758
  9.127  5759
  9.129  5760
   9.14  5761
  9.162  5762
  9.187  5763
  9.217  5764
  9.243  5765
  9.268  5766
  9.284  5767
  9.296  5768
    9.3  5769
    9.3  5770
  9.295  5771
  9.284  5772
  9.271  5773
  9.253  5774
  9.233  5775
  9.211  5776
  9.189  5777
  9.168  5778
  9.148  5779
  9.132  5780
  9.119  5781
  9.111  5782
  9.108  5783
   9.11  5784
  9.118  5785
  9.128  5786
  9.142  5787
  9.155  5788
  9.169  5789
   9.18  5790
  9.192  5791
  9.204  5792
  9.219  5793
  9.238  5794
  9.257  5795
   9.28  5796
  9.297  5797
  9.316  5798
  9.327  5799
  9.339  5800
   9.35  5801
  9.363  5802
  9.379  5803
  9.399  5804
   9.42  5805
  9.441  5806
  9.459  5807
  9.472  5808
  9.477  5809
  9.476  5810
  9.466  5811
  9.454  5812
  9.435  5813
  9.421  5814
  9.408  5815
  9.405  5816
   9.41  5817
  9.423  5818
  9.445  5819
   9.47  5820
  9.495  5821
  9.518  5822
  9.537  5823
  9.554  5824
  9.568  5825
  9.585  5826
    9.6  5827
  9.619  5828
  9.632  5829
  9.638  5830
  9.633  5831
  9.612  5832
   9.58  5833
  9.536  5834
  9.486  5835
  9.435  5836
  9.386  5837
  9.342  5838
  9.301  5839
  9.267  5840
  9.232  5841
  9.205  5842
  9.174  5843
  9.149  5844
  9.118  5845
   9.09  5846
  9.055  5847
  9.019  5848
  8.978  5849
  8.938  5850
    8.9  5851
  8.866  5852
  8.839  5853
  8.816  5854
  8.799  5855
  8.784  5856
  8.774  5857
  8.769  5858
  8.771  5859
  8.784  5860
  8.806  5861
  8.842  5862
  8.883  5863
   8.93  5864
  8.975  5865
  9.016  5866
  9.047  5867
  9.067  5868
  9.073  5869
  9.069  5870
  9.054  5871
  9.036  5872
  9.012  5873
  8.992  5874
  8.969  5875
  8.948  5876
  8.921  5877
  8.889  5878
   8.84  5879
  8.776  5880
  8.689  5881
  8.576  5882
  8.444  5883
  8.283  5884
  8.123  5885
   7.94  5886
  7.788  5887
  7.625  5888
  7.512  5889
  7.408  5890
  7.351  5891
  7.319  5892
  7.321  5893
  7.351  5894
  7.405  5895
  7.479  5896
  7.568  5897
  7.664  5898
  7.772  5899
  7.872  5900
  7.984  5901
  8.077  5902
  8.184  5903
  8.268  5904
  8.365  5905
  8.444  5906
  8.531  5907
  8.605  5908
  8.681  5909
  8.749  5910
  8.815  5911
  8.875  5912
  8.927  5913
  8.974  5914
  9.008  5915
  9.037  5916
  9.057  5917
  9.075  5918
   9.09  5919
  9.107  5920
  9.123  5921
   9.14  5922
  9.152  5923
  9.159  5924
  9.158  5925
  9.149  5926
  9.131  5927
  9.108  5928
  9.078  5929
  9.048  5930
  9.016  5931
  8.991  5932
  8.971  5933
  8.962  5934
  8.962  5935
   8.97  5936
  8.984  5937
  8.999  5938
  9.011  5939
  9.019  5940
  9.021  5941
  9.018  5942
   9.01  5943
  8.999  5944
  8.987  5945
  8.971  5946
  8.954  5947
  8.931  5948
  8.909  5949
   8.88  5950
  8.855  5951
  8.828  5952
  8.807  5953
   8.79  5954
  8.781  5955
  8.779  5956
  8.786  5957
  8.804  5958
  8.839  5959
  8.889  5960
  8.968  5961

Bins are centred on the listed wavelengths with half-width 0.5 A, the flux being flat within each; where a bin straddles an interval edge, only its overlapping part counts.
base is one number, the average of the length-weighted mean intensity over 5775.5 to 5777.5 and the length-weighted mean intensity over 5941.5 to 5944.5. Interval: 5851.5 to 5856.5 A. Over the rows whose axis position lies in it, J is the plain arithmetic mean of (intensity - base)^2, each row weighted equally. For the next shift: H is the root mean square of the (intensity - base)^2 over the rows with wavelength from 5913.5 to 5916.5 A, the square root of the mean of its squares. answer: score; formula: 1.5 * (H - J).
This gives -0.10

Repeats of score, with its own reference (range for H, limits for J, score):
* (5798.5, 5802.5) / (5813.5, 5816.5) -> -0.05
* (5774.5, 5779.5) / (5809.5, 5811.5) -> -0.19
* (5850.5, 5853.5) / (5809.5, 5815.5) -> -0.09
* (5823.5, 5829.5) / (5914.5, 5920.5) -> 0.36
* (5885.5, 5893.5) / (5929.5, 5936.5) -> 3.88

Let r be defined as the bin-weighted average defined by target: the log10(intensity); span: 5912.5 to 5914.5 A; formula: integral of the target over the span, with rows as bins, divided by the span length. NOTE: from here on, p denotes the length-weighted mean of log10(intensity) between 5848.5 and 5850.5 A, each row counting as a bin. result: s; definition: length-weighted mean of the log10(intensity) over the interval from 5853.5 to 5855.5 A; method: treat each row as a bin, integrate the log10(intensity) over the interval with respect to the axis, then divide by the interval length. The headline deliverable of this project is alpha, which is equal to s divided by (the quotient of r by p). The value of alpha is 0.95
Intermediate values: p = 0.952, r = 0.952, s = 0.945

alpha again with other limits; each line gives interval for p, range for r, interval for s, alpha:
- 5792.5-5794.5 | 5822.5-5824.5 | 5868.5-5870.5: 0.94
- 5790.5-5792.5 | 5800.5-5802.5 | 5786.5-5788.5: 0.95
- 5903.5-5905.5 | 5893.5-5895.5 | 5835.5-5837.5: 1.03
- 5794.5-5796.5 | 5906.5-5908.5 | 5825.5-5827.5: 1.02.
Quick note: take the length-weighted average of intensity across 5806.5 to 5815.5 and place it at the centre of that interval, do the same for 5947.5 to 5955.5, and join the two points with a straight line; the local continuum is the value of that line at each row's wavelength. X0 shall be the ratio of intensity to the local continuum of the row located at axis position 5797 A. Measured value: 0.98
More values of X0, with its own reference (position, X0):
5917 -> 1.01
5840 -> 0.99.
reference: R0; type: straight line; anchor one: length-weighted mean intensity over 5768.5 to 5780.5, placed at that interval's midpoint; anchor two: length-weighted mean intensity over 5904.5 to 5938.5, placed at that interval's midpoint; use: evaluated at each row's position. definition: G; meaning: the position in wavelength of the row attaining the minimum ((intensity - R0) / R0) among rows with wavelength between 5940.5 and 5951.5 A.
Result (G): 5951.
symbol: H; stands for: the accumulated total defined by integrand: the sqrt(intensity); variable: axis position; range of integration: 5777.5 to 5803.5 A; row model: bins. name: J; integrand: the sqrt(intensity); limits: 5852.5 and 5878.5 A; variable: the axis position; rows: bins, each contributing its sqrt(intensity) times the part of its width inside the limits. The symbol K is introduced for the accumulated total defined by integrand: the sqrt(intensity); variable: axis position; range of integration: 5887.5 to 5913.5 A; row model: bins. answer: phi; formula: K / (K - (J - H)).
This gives 0.98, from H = 78.9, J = 77.6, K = 73.5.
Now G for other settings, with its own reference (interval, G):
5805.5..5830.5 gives 5816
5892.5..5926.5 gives 5893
